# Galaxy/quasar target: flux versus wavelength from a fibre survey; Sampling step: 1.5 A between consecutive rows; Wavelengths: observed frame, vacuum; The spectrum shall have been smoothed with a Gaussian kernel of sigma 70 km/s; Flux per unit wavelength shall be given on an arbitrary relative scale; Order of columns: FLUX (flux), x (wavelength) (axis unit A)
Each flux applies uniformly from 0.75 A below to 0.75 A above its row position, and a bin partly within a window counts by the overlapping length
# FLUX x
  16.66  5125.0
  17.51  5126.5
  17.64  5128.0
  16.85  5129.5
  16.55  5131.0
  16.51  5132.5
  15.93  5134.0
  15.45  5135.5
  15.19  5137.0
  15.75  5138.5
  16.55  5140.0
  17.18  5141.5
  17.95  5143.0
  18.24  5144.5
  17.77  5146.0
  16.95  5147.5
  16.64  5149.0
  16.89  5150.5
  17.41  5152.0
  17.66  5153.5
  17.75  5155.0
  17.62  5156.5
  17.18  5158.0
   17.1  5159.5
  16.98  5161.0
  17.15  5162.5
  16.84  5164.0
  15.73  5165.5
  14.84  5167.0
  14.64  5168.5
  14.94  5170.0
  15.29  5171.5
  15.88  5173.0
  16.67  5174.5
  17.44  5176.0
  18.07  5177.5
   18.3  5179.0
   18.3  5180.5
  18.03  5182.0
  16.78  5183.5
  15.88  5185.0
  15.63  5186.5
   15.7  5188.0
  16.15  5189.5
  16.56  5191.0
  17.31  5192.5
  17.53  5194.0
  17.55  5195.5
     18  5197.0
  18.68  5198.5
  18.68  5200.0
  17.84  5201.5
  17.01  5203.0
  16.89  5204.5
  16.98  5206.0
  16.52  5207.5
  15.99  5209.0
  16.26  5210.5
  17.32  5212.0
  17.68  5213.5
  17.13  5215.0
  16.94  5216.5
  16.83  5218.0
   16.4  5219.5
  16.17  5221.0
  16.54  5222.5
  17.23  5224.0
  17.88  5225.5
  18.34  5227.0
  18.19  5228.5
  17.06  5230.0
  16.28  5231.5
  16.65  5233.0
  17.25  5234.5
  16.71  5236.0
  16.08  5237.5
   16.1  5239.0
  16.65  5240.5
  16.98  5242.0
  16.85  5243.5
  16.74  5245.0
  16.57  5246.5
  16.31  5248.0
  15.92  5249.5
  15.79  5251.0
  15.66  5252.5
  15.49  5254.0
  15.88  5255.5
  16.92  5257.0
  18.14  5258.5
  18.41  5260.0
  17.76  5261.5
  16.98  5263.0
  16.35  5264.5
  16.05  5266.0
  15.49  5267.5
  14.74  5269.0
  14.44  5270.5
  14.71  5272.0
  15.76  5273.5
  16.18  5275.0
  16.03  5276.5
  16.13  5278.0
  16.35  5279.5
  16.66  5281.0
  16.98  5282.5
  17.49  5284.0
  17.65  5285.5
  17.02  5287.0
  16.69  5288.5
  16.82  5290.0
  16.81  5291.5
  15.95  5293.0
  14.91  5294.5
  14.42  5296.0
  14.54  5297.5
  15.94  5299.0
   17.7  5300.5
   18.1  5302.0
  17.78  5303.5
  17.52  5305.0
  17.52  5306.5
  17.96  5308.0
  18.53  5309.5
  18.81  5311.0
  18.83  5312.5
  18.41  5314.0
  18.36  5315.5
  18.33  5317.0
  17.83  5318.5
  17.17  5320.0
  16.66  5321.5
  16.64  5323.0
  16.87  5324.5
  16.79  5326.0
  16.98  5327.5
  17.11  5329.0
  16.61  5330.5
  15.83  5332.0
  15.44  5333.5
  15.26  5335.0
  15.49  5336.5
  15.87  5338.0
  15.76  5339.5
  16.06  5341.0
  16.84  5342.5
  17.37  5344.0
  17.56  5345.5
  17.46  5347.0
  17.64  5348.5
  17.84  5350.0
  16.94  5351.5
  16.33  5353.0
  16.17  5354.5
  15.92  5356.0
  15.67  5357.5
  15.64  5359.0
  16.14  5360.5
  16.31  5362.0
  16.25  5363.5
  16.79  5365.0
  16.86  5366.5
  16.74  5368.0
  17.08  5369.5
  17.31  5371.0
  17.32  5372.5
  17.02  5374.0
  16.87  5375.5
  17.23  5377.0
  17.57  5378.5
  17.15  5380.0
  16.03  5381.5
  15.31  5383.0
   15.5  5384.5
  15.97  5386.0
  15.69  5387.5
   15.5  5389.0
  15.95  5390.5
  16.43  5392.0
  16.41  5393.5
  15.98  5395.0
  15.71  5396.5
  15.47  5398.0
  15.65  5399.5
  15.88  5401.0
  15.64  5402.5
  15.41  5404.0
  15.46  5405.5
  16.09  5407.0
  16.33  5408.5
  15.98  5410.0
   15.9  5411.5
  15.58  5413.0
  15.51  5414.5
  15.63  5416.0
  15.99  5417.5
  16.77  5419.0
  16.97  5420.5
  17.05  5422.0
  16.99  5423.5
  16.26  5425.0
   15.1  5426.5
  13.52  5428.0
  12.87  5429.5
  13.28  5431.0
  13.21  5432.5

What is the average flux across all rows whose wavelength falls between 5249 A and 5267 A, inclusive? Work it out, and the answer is 16.6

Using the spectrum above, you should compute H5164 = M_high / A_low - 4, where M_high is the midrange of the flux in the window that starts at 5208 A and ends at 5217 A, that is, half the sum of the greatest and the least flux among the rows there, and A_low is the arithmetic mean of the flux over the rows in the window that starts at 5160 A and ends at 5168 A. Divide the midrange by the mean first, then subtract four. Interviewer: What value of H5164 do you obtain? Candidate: -2.97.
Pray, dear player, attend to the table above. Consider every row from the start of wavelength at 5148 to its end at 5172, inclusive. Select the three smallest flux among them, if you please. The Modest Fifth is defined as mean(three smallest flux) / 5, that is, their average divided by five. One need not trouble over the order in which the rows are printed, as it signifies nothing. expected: 3.0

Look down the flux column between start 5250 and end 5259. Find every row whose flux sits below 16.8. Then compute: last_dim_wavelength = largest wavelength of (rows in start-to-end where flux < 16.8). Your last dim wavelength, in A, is 5255.5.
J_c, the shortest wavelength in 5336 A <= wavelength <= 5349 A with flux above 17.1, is 5344.0 A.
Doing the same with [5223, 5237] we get 5224.0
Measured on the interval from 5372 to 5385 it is 5372.5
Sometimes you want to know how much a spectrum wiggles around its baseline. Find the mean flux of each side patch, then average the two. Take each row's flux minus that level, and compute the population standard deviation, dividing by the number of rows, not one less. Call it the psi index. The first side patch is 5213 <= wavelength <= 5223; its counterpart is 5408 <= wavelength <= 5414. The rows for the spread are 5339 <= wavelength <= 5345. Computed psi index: 0.64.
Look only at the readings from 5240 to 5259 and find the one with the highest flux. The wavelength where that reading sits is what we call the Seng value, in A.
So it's 5258.5 A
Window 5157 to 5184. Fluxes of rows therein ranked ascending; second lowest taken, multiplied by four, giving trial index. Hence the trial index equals 59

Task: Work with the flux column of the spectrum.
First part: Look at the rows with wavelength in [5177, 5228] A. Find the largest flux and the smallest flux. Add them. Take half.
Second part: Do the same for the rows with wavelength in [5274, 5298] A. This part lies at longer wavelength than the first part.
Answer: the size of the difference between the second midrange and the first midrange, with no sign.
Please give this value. 1.1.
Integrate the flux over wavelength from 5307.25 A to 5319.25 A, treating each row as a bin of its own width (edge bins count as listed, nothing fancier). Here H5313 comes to 221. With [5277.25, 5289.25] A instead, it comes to 202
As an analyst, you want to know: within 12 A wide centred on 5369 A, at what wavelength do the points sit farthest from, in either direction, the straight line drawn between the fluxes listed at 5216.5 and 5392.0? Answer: 5372.5 A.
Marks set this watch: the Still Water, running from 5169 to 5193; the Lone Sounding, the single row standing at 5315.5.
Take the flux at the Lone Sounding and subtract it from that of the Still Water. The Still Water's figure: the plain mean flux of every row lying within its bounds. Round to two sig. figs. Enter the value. -1.7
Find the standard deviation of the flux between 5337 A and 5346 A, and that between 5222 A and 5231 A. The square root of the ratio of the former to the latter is 1.05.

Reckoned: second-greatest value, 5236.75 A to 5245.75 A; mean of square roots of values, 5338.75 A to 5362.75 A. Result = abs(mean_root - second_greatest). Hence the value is 12.8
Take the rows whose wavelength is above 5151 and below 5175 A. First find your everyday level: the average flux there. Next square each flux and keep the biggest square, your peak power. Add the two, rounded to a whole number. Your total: 332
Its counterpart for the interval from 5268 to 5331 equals 371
